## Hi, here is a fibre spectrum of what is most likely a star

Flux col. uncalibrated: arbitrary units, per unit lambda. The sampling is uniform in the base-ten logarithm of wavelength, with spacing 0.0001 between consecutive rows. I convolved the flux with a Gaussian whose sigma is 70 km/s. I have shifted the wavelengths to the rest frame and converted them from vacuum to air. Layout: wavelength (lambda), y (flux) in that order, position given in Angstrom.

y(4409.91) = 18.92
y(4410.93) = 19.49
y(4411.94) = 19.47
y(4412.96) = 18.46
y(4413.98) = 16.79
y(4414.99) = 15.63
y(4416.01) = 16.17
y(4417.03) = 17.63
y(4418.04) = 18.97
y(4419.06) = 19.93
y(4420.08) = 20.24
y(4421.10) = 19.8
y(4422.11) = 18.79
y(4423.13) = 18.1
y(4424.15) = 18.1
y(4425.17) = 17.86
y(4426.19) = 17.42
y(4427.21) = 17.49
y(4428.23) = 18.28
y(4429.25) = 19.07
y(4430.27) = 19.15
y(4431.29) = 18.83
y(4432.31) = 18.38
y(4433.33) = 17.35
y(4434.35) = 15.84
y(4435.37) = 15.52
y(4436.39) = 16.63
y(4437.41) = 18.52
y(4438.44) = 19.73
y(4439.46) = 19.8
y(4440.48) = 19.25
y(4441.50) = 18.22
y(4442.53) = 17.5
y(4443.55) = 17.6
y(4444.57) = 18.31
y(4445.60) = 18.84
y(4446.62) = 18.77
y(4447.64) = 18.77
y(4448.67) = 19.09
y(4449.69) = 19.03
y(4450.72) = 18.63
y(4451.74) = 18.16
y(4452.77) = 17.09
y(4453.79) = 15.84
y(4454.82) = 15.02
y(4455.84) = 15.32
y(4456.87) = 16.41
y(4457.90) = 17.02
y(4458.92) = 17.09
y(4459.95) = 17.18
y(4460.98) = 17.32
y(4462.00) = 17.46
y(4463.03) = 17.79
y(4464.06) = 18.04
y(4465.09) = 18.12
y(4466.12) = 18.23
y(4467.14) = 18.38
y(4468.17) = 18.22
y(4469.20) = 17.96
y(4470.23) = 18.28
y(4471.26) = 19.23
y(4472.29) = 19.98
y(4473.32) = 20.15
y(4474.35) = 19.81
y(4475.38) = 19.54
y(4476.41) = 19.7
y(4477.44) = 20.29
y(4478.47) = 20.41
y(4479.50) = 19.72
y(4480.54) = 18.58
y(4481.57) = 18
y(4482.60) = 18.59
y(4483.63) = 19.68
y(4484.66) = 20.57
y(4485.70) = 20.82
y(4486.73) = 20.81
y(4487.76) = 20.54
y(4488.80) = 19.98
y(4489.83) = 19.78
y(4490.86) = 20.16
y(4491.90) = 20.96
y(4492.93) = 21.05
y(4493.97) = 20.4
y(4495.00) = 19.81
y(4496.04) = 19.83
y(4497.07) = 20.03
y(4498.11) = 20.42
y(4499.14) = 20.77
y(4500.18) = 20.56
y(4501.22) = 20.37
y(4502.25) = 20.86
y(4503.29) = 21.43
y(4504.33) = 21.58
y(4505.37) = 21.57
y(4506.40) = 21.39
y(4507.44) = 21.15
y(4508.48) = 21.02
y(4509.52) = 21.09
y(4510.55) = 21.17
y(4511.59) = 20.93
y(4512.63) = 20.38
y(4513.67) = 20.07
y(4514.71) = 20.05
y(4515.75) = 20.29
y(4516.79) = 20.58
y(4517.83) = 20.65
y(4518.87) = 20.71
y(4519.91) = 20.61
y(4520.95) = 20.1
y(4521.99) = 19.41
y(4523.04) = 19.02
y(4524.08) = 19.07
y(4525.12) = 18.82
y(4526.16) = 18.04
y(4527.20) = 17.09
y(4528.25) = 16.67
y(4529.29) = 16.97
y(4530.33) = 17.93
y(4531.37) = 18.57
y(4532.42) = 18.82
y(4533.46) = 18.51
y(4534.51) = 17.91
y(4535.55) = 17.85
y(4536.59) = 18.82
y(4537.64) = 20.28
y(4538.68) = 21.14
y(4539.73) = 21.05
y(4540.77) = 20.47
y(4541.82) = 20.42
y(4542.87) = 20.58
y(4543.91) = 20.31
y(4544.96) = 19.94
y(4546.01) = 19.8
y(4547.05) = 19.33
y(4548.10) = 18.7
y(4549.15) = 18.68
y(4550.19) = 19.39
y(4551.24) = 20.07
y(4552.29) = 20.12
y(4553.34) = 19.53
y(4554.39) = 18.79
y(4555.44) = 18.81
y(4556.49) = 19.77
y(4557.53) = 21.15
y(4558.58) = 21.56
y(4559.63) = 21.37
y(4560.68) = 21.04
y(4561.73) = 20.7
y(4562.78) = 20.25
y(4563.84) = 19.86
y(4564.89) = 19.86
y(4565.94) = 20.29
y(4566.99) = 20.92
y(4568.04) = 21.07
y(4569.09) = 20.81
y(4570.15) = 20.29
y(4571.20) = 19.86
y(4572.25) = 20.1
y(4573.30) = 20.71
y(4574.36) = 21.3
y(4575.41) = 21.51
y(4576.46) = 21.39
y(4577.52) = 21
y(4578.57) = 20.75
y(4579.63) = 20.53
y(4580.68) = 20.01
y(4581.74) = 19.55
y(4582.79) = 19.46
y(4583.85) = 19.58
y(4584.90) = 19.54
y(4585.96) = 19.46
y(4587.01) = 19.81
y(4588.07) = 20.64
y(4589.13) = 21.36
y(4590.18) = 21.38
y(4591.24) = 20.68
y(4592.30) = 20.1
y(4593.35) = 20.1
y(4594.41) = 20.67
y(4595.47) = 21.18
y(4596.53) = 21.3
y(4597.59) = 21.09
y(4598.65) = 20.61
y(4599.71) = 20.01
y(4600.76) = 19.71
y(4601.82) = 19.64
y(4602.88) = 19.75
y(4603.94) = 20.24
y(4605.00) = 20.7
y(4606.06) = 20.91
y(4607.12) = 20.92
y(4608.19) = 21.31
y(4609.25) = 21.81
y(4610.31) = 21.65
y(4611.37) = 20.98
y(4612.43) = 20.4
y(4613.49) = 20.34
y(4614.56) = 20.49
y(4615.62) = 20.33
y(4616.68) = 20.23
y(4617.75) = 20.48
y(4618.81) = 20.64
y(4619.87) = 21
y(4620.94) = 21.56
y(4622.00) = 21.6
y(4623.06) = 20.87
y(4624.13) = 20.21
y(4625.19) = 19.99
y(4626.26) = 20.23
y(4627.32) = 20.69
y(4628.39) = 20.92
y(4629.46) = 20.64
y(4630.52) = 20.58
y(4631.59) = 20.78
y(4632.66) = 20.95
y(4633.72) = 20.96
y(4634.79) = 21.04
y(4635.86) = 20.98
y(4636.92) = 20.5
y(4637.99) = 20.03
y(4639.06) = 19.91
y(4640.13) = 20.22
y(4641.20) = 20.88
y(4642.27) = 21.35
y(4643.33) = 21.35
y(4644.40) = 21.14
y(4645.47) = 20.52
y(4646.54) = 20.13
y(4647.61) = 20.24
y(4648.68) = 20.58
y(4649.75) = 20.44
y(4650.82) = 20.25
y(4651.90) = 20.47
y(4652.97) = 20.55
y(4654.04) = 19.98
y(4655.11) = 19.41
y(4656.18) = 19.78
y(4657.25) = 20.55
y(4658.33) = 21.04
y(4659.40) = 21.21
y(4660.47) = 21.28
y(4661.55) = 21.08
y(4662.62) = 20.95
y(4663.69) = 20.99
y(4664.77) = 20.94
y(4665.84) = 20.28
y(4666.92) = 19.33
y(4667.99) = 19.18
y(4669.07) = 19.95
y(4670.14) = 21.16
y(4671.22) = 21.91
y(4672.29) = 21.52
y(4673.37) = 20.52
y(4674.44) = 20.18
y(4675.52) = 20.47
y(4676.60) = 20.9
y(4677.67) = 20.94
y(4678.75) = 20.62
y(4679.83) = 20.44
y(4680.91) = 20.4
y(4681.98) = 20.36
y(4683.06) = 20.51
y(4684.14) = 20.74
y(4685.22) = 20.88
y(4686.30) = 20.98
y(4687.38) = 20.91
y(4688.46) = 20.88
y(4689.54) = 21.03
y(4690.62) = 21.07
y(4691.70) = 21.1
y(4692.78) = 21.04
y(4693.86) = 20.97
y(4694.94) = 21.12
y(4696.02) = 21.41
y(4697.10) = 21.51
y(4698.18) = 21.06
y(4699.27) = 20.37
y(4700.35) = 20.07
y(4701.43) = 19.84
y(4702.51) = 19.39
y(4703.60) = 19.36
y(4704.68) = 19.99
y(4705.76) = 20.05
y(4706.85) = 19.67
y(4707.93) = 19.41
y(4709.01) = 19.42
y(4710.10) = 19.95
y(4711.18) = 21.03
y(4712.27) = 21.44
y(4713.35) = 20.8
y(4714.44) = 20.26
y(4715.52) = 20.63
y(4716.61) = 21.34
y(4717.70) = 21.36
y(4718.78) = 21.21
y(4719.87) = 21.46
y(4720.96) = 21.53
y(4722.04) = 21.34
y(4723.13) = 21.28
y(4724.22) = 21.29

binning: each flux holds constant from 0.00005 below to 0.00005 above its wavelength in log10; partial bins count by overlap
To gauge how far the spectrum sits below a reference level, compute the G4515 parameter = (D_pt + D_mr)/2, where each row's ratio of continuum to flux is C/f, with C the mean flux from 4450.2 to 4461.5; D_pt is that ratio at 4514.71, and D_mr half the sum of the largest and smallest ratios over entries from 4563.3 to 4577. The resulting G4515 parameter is 0.827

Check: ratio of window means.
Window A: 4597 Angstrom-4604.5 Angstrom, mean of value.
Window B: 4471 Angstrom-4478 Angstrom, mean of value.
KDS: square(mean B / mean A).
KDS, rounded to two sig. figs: 0.97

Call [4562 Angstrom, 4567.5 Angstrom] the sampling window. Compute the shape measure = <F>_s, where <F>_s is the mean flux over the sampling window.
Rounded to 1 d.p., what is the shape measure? 20.2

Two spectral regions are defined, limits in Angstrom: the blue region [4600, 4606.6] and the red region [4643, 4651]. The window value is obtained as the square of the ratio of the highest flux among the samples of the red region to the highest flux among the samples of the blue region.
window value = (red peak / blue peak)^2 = 1.04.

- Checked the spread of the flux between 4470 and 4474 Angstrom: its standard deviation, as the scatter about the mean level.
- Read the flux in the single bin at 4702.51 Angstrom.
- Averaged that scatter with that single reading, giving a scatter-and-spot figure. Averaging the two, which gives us 10.1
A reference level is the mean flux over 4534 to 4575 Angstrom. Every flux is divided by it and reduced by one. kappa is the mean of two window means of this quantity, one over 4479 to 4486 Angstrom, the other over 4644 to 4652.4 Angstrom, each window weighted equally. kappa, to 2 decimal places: -0.01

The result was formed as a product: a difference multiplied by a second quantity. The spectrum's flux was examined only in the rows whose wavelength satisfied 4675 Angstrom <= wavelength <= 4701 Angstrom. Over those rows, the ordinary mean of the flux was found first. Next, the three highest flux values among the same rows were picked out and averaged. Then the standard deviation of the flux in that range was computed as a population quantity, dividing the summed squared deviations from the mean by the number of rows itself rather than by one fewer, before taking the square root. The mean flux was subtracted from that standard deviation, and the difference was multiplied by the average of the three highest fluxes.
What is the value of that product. -437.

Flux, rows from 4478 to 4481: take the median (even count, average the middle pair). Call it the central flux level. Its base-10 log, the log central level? 1.29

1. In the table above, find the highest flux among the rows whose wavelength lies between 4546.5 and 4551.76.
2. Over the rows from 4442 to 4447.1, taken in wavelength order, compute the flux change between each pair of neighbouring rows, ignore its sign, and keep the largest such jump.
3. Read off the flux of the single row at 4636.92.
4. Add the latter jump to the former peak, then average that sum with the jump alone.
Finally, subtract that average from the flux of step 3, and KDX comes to 9.8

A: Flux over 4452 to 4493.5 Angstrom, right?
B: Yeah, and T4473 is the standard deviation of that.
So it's 1.6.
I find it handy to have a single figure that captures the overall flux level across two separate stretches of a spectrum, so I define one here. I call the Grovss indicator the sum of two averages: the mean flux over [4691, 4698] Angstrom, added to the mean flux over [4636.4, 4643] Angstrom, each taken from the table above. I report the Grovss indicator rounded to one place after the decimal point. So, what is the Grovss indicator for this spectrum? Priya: 41.7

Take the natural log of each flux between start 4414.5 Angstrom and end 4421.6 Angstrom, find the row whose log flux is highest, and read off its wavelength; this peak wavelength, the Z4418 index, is 4420.08 Angstrom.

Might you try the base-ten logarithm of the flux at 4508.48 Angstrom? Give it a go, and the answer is 1.32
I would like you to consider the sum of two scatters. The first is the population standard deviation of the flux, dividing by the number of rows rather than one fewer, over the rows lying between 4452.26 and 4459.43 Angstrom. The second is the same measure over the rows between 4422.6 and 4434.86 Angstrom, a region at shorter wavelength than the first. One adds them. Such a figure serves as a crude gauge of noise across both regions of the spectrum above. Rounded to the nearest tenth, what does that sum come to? 1.7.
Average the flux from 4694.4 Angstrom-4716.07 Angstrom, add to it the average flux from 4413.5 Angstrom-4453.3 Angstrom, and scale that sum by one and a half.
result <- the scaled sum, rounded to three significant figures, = 57.8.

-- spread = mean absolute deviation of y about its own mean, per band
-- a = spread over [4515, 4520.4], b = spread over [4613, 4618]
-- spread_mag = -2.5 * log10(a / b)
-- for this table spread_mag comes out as -0.2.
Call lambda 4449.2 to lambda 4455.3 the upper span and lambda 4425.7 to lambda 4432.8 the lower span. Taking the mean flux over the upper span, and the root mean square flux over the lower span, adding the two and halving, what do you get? 17.8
